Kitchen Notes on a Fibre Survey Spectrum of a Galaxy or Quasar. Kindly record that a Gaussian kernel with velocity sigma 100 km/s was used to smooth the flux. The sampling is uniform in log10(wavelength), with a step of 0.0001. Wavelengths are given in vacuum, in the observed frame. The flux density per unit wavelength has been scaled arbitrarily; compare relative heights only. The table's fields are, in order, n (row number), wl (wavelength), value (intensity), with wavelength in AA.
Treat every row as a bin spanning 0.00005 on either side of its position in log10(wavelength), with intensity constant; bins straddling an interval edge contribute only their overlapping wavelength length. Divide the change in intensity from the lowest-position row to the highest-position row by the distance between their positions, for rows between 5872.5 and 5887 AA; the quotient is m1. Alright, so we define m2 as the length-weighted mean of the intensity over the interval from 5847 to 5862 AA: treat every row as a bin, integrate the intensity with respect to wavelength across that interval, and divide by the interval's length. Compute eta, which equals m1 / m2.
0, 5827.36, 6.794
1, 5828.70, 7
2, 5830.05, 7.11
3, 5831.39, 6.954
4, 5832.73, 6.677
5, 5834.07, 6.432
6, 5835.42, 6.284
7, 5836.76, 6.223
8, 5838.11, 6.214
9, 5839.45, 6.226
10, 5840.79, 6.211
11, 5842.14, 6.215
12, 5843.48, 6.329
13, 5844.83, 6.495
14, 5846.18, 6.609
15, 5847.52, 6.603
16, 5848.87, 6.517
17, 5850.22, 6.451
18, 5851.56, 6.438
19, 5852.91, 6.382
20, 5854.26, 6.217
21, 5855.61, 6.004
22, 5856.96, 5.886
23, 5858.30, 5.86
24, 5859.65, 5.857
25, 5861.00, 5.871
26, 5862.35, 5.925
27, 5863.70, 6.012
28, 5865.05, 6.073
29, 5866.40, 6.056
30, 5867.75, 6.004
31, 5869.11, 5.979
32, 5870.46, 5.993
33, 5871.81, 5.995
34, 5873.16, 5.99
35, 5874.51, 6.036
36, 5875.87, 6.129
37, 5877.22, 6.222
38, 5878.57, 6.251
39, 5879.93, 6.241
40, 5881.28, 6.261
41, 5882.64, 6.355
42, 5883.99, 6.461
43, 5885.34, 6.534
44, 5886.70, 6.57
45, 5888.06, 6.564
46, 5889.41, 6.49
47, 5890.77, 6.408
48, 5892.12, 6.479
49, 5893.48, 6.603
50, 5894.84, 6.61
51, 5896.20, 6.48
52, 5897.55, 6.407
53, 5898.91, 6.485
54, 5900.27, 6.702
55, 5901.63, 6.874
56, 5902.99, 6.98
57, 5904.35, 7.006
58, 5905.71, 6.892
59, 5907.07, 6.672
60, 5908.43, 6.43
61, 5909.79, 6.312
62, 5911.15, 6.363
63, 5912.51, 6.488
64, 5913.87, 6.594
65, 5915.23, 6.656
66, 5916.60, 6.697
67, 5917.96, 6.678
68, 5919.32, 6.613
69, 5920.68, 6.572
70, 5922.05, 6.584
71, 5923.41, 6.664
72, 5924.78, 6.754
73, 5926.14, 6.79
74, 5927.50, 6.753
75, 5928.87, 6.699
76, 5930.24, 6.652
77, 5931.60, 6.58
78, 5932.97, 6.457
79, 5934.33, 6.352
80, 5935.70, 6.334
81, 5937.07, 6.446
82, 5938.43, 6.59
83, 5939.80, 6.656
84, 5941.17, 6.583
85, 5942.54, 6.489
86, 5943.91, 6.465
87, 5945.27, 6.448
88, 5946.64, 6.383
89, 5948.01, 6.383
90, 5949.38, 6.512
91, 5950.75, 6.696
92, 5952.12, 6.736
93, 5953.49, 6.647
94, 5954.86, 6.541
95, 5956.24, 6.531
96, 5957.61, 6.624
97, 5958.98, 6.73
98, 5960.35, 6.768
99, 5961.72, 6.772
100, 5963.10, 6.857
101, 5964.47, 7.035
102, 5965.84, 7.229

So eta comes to 0.007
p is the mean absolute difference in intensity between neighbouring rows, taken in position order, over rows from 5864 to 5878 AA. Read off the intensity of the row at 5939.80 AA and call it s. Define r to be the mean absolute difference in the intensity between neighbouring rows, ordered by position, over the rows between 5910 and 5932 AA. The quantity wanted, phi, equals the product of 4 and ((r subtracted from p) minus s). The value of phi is -26.7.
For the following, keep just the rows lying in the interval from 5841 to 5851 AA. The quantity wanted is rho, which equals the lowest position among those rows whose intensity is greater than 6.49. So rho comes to 5844.83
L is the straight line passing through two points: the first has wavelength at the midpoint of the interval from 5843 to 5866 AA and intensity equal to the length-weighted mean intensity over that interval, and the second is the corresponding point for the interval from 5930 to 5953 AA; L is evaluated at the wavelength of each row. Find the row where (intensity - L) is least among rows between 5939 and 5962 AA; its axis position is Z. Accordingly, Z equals 5948.01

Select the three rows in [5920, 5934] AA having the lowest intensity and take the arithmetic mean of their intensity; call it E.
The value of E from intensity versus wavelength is 6.54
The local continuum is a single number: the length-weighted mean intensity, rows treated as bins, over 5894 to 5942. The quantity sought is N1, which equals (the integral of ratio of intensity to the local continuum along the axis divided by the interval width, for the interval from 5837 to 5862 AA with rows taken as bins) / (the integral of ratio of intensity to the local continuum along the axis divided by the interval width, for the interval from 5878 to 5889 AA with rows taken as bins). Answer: 0.97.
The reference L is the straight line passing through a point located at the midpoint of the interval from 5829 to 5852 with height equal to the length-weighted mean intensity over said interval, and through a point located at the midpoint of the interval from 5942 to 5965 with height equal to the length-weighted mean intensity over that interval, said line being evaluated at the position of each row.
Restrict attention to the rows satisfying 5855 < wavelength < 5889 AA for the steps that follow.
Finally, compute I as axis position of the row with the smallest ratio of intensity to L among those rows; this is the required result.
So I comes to 5859.65 AA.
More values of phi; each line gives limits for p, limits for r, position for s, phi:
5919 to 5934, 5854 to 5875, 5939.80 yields -26.6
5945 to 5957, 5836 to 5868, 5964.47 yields -28.1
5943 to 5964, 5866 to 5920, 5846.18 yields -26.5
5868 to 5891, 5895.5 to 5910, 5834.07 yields -26.1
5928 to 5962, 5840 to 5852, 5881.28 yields -25.0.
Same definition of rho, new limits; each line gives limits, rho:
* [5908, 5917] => 5913.87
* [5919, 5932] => 5919.32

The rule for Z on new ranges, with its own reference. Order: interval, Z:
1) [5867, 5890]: 5873.16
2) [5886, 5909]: 5908.43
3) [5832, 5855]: 5854.26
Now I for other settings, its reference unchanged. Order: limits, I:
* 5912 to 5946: 5935.70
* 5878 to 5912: 5879.93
